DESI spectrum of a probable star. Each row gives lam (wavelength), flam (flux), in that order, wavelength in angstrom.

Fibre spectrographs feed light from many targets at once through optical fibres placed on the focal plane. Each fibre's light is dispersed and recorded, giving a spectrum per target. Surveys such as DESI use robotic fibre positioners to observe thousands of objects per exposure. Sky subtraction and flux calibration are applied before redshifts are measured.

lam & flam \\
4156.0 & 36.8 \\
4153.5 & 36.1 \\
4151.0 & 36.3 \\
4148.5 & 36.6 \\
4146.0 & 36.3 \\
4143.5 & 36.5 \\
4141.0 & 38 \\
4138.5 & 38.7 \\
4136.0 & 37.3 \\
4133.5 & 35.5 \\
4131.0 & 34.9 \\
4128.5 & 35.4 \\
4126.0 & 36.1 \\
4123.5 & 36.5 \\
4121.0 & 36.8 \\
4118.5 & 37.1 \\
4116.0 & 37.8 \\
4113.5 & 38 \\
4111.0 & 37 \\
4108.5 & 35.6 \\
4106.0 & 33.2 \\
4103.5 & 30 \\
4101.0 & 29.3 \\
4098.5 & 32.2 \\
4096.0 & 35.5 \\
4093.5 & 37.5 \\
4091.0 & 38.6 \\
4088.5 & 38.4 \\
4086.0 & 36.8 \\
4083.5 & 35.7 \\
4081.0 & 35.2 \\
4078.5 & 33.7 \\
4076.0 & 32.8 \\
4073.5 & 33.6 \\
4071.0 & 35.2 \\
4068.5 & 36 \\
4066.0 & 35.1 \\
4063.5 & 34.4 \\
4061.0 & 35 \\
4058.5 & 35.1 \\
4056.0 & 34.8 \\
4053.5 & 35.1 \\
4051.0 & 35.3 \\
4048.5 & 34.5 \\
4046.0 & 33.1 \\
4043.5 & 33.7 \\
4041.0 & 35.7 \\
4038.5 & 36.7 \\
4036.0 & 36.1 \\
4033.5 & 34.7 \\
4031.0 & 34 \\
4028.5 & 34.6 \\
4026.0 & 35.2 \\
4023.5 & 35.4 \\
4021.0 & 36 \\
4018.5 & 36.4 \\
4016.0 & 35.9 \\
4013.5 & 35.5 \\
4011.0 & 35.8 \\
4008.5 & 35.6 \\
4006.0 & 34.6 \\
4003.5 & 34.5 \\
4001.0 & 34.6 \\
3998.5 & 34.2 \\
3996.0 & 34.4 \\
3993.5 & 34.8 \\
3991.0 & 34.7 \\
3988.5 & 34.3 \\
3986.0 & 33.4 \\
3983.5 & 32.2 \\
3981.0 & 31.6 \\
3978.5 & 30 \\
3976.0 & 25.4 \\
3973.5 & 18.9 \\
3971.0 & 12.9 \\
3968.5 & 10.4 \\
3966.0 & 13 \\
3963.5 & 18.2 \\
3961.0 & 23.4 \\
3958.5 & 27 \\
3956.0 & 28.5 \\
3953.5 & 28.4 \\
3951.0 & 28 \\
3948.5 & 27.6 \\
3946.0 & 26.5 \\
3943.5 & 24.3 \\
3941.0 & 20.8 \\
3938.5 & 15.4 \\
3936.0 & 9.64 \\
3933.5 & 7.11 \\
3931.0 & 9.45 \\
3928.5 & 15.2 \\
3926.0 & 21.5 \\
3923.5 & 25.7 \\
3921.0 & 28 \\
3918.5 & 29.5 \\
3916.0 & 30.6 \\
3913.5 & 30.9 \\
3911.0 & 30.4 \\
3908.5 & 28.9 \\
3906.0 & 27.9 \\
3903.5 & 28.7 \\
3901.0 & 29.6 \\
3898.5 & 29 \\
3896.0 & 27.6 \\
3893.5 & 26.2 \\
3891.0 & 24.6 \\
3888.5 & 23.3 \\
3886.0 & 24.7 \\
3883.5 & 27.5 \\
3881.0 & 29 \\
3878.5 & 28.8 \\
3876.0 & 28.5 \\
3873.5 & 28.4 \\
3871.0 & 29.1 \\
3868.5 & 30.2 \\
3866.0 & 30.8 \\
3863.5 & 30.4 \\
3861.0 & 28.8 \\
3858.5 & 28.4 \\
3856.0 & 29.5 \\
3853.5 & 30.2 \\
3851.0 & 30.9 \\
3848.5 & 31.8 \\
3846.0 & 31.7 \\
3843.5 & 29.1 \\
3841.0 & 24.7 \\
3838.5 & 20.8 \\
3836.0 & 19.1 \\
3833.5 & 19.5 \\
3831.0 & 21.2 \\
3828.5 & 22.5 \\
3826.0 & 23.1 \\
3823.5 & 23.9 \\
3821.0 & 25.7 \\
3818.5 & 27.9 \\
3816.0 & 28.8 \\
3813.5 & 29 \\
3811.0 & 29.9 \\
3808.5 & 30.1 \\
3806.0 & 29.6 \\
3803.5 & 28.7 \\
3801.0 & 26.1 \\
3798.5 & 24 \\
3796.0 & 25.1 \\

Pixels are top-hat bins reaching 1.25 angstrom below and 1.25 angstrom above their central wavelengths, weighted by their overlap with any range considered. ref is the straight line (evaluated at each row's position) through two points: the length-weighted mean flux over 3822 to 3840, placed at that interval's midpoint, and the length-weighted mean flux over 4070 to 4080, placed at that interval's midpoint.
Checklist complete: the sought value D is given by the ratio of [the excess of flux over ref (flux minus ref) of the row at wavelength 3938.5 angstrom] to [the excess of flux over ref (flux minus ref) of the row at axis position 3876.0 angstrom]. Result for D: -2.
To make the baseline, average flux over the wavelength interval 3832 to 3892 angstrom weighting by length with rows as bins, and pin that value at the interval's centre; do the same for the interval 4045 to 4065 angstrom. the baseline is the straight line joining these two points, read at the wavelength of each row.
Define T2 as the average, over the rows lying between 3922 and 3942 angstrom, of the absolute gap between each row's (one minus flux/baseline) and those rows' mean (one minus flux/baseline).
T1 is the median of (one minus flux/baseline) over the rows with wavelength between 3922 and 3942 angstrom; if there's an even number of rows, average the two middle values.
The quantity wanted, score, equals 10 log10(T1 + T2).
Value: -1.7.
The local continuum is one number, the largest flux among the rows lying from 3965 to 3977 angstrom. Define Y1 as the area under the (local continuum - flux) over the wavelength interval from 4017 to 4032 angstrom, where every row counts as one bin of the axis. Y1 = -148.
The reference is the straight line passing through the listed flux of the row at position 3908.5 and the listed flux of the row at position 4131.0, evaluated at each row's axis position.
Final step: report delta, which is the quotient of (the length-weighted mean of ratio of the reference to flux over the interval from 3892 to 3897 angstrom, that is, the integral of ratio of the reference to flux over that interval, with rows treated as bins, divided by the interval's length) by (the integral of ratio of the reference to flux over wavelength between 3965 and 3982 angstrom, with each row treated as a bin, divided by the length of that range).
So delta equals 0.597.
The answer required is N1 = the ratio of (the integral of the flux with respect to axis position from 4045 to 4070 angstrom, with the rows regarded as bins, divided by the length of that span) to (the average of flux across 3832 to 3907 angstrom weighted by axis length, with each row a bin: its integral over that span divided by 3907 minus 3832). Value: 1.3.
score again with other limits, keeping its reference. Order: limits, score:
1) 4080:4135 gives -11.7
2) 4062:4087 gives -14.7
